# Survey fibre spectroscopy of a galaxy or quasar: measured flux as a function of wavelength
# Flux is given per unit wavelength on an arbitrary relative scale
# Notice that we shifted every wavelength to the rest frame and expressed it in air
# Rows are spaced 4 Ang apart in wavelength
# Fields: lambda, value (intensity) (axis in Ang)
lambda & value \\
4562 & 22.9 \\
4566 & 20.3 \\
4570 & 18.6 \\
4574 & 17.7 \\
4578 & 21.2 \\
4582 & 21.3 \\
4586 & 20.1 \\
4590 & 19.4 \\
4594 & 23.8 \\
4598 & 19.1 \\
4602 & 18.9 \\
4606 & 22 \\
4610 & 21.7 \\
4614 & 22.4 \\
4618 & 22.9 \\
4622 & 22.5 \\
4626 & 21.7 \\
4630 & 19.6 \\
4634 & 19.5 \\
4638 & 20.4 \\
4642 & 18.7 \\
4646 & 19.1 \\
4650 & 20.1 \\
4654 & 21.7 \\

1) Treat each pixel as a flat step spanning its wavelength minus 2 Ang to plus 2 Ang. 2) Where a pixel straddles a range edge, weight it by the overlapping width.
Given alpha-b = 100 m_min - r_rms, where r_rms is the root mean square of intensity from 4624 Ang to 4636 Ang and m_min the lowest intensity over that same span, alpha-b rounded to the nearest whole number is 1930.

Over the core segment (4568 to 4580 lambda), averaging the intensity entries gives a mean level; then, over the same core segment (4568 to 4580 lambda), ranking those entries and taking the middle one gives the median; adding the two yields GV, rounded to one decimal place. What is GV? 37.8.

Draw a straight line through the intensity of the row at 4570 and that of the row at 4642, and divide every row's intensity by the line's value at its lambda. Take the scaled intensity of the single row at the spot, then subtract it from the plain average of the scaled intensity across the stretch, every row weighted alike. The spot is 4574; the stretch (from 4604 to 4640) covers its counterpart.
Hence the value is 0.20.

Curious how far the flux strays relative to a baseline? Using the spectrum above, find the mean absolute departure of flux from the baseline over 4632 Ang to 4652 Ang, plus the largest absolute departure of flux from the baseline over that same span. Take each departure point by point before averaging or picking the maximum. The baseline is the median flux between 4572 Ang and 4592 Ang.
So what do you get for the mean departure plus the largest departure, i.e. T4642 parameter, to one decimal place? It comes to 2.1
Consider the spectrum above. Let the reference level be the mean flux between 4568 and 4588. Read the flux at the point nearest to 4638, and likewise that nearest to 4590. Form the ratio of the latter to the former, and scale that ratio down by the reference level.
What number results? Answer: 0.0481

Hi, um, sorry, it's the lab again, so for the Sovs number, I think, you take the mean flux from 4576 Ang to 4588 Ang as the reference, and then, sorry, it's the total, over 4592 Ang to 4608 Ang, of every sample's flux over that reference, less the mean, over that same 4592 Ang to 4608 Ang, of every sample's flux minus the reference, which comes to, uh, 3.9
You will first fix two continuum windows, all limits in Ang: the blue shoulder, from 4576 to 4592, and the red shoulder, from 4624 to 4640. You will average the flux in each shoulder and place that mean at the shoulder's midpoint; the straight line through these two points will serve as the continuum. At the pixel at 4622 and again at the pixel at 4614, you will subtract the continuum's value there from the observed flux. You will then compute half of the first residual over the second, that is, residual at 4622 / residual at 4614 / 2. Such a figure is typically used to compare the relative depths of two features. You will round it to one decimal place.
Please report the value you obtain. 0.5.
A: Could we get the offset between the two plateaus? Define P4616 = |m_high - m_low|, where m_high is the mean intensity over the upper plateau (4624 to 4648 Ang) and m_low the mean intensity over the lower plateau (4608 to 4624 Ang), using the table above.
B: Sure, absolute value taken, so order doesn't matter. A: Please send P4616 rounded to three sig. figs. 2.54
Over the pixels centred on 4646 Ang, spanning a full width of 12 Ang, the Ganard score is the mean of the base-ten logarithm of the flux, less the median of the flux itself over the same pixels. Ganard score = -18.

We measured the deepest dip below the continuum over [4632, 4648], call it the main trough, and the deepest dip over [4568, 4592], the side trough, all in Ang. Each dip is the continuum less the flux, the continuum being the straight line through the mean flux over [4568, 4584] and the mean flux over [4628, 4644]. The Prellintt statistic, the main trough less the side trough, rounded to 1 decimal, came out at -1.2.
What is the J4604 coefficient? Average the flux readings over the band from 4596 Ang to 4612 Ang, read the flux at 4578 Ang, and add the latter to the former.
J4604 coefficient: 41.6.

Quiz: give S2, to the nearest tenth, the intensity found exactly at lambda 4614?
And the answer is 22.4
